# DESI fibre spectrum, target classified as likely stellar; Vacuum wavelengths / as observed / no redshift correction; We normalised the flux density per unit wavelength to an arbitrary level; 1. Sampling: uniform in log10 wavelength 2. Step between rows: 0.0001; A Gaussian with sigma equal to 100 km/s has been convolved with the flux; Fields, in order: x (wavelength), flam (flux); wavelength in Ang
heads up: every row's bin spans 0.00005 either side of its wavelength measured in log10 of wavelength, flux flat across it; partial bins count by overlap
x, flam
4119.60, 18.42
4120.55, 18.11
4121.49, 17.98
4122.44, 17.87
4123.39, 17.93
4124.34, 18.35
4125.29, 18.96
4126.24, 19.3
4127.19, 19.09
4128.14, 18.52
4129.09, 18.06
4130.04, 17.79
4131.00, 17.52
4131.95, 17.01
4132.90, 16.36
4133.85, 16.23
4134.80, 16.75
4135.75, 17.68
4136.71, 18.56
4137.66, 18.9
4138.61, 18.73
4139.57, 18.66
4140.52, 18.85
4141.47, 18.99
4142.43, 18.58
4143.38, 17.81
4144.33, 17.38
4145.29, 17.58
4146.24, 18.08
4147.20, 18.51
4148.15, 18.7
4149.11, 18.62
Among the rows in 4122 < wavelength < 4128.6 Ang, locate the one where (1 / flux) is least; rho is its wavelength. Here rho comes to 4126.24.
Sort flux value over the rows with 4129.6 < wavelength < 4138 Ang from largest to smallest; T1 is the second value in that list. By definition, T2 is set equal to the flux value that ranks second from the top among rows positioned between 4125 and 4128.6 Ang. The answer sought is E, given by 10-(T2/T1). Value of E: 8.97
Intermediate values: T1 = 18.56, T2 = 19.09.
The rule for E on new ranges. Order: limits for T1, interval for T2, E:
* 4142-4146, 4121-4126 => 8.97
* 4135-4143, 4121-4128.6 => 8.99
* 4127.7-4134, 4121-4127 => 8.95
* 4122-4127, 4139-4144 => 9.01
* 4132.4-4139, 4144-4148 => 9.03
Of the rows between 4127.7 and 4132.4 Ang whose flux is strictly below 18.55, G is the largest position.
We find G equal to 4131.95 Ang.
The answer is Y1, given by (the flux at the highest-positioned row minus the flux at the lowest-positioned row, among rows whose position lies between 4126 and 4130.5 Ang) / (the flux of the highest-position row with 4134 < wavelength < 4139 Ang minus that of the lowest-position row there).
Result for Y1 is -0.8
